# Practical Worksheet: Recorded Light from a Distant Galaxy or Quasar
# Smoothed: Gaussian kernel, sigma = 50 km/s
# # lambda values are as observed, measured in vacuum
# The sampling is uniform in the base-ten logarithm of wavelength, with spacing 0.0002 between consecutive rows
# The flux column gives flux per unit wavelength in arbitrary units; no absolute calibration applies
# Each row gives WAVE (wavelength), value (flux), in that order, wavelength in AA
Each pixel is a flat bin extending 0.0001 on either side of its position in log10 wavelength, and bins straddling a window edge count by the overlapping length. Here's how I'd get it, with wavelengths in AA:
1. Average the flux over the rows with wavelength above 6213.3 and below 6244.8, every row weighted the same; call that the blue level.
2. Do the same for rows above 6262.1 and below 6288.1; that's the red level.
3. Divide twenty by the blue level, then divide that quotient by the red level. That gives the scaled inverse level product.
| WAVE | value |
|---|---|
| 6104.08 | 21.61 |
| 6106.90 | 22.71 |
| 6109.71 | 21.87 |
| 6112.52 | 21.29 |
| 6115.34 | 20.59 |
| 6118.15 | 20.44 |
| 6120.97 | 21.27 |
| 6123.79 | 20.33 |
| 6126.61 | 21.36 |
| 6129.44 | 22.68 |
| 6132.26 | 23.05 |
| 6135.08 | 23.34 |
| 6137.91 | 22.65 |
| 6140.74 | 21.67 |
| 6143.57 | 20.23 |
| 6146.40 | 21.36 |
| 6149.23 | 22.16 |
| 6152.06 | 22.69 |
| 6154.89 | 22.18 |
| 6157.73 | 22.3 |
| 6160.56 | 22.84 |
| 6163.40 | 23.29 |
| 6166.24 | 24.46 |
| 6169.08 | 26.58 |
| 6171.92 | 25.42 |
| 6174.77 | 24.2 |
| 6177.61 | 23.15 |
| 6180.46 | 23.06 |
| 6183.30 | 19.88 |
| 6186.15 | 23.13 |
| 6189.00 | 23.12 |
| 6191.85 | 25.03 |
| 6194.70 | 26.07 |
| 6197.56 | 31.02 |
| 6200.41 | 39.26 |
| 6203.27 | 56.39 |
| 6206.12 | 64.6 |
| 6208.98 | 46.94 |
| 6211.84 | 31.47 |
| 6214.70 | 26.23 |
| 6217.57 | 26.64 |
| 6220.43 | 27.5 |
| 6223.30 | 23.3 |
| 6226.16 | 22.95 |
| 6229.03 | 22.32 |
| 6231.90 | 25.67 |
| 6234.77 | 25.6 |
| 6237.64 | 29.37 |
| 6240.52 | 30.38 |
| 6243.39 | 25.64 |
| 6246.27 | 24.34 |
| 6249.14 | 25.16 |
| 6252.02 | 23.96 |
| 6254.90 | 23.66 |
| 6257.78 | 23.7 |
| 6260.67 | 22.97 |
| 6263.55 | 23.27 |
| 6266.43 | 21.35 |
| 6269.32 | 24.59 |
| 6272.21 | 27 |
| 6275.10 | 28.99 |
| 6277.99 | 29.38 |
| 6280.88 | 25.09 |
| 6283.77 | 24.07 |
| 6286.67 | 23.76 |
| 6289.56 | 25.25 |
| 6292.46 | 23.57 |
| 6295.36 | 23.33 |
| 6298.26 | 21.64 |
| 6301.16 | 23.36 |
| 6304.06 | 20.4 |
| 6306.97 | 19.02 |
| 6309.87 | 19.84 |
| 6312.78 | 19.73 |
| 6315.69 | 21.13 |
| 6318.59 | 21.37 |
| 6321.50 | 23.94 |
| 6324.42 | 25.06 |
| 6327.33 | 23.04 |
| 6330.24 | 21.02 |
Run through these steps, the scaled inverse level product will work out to 0.030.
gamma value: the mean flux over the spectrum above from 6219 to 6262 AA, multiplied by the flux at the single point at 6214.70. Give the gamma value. 658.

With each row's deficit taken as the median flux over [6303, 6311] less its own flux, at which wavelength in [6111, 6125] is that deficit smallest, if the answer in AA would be 6112.52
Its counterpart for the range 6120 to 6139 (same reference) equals 6135.08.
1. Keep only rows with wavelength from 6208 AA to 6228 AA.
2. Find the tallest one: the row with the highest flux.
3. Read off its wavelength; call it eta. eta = 6208.98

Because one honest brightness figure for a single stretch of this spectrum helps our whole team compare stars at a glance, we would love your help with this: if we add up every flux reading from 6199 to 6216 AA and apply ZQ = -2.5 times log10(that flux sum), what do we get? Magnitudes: -6.06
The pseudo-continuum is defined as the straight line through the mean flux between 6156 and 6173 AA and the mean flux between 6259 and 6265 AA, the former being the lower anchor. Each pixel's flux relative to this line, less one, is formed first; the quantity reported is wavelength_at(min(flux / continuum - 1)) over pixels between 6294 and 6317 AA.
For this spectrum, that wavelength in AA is 6306.97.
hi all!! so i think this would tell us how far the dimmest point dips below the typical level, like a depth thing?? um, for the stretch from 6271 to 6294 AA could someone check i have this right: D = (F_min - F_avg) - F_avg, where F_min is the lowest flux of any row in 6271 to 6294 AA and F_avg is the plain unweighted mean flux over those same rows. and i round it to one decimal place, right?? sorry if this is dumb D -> -28.2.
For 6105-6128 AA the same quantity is -22.1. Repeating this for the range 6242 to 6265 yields -25.2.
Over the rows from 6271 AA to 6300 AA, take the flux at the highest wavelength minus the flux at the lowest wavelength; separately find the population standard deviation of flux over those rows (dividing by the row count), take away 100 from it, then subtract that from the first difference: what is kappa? 92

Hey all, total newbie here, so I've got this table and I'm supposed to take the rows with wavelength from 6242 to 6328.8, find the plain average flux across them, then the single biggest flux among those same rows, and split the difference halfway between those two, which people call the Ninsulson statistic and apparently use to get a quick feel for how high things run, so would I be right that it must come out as 26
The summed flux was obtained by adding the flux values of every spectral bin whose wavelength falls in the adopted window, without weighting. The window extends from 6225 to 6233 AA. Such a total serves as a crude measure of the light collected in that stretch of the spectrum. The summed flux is 71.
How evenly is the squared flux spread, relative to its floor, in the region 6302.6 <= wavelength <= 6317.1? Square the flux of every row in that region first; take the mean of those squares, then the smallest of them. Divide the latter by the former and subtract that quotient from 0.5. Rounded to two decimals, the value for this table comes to -0.40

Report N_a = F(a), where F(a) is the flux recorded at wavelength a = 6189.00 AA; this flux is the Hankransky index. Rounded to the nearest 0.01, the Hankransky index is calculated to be 23.12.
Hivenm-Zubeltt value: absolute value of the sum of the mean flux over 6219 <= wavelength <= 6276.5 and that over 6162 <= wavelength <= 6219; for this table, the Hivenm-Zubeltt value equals 55.6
